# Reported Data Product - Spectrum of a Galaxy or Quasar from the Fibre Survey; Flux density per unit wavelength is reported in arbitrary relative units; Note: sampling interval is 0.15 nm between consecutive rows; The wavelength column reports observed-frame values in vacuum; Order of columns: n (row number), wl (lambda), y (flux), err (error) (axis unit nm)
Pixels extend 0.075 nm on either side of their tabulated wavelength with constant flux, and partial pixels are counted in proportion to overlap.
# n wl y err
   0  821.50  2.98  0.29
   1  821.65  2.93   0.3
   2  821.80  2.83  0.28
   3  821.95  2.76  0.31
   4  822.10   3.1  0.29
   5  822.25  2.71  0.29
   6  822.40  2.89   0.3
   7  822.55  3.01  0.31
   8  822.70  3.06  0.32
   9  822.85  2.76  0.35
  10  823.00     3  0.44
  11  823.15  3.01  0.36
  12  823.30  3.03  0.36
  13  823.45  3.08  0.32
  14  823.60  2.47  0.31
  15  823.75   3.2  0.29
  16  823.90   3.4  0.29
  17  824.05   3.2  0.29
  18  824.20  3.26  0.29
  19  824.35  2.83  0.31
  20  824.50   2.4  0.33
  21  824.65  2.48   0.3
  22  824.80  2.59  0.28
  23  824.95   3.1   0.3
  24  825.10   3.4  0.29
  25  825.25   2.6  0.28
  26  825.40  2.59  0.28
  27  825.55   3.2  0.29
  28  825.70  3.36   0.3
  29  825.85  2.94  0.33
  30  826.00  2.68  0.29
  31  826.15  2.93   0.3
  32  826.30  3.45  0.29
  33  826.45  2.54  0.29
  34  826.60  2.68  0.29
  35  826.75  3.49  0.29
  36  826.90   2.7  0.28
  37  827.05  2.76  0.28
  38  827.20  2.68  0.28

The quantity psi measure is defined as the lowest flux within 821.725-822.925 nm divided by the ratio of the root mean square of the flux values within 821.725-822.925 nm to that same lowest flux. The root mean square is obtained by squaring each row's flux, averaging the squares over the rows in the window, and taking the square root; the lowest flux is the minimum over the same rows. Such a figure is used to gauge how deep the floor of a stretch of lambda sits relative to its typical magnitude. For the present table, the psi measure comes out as 2.5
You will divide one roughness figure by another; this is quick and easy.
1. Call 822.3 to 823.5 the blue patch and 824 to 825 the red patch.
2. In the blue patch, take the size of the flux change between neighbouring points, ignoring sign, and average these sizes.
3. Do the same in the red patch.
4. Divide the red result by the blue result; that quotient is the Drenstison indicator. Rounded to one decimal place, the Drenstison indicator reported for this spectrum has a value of 2.4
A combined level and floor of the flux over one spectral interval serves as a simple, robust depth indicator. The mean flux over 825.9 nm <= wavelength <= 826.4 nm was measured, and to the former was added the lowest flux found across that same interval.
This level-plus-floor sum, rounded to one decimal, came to 5.7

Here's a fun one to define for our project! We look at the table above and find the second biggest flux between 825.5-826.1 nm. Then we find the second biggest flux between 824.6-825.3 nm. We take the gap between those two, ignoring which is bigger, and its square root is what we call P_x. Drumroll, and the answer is 0.32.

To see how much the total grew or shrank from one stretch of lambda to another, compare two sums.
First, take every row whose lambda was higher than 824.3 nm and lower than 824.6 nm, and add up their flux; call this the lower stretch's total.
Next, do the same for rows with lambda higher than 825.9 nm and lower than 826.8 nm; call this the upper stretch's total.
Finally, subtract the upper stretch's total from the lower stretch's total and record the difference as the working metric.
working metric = -12.5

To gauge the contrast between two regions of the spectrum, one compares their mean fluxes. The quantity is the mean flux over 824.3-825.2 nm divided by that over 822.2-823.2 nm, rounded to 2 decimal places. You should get 0.96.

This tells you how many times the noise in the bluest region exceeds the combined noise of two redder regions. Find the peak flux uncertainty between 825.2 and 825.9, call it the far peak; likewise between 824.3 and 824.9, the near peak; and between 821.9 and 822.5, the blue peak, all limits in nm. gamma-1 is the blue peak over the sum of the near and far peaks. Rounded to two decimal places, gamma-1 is 0.47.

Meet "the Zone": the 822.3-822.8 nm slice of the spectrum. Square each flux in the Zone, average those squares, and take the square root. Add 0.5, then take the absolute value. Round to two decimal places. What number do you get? 3.49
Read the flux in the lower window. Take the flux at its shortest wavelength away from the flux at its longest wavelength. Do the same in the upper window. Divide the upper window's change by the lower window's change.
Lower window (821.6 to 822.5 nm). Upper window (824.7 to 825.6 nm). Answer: -15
